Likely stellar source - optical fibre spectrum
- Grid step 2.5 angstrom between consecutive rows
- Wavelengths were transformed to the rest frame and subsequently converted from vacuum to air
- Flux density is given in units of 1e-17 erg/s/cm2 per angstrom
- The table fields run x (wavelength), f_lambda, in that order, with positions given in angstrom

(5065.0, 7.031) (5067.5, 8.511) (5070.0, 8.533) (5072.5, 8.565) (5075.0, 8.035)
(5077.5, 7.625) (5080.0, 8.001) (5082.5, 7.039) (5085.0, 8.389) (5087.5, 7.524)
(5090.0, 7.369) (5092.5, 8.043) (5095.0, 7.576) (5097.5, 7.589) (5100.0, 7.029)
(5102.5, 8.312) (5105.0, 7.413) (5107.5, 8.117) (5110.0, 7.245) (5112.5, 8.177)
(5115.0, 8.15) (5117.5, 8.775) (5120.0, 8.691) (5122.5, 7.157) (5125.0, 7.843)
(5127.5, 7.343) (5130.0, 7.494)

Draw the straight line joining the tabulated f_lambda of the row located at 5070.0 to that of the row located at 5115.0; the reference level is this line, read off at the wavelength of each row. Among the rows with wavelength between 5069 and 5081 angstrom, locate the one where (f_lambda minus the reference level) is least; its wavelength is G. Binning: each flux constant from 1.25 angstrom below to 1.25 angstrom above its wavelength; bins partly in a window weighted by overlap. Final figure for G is 5077.5 angstrom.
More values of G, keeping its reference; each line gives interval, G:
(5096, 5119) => 5100.0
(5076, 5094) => 5082.5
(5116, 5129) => 5122.5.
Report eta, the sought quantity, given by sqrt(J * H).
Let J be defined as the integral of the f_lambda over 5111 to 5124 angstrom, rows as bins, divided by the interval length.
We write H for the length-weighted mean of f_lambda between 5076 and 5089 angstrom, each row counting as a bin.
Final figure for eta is 7.94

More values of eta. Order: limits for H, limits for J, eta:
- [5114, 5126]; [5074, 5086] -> 7.96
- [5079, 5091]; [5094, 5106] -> 7.63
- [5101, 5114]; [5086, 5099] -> 7.73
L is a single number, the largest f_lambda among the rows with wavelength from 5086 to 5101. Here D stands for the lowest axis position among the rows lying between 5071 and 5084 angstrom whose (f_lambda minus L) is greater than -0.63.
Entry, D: 5072.5 angstrom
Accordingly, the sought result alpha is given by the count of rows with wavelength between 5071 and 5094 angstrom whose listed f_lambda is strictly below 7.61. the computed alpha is 3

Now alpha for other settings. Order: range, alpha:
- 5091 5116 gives 5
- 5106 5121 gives 1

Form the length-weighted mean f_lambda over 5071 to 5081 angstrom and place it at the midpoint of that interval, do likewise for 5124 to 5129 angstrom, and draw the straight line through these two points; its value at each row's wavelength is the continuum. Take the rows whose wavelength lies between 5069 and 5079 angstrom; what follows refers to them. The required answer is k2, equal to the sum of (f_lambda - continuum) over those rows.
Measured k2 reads 0.4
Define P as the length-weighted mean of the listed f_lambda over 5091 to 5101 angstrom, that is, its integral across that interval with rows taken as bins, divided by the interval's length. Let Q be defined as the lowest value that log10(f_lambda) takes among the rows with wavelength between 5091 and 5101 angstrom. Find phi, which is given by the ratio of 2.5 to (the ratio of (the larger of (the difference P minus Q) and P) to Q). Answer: 0.280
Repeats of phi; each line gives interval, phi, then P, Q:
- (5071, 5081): 0.273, 8.1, 0.882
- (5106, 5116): 0.272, 7.9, 0.860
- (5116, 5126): 0.263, 8.1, 0.855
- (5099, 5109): 0.274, 7.7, 0.847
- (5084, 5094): 0.278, 7.8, 0.867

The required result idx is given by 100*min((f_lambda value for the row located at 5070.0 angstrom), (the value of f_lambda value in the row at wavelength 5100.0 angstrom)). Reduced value 703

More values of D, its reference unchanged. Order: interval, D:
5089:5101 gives 5092.5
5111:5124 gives 5112.5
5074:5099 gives 5075.0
